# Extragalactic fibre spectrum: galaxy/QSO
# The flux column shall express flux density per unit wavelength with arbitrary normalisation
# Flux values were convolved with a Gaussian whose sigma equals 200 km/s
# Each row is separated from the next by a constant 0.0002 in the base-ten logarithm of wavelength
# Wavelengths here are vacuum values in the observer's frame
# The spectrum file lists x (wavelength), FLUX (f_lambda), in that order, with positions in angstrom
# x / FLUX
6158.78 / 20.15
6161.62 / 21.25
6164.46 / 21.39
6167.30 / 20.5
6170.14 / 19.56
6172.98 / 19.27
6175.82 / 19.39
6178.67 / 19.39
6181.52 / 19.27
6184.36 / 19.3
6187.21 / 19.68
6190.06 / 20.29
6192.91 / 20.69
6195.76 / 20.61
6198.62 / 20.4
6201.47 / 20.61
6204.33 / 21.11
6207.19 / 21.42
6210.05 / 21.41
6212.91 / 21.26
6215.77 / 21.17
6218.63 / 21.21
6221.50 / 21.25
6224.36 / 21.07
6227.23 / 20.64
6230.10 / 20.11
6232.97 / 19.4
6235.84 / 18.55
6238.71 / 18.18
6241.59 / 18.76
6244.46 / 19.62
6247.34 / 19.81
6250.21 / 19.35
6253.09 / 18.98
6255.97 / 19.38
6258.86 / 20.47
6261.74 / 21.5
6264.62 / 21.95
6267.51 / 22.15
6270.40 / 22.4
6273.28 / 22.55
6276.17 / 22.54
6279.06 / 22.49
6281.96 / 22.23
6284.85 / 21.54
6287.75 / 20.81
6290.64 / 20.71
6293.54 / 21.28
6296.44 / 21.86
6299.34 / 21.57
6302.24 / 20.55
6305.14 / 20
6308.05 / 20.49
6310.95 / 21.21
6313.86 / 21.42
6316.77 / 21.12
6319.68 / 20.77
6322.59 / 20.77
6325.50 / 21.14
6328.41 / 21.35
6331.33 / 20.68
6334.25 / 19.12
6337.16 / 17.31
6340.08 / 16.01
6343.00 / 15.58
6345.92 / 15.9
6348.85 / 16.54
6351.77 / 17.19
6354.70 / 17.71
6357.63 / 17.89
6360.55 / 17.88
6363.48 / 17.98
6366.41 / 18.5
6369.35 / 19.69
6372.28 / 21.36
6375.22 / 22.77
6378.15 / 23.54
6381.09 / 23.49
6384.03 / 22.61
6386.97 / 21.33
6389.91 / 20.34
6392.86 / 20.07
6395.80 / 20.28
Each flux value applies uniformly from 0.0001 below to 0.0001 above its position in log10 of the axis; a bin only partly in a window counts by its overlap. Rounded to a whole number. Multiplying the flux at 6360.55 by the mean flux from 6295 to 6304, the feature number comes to 381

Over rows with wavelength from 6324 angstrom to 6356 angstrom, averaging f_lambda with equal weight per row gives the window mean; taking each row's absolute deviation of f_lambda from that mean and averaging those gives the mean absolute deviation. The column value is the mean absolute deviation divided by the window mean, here 0.10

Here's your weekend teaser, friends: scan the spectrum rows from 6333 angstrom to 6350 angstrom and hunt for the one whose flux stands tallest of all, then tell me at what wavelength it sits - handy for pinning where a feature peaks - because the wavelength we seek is 6334.25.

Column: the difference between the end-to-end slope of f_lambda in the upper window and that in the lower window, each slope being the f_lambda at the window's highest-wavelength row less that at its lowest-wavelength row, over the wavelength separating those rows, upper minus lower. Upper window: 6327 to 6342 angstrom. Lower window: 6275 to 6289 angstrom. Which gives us -0.31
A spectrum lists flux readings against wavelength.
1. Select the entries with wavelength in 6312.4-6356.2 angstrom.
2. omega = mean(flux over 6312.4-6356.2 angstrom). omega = 18.8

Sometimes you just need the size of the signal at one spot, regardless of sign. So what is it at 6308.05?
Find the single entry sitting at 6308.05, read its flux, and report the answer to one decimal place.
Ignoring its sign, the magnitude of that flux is 20.5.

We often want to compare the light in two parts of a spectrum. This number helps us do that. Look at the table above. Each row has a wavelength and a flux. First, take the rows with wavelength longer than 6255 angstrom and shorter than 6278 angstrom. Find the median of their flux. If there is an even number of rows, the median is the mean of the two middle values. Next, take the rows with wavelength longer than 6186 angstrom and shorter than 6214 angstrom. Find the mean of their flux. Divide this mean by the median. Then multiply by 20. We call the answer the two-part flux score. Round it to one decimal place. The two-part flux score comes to 18.8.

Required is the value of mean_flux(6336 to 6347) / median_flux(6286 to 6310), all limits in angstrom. 0.78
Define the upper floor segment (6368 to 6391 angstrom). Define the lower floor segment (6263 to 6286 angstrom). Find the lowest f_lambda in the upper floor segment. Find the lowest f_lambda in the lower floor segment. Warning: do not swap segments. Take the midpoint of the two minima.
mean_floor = 20.6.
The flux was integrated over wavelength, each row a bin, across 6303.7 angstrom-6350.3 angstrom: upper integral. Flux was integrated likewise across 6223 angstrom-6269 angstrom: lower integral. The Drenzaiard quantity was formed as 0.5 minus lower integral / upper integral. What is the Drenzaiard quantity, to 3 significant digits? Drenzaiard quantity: -0.521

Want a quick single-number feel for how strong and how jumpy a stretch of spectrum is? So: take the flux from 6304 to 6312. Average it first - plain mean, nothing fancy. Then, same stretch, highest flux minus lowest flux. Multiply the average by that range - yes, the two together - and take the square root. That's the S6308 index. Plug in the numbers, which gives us 5.0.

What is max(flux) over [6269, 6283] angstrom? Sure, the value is 22.55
